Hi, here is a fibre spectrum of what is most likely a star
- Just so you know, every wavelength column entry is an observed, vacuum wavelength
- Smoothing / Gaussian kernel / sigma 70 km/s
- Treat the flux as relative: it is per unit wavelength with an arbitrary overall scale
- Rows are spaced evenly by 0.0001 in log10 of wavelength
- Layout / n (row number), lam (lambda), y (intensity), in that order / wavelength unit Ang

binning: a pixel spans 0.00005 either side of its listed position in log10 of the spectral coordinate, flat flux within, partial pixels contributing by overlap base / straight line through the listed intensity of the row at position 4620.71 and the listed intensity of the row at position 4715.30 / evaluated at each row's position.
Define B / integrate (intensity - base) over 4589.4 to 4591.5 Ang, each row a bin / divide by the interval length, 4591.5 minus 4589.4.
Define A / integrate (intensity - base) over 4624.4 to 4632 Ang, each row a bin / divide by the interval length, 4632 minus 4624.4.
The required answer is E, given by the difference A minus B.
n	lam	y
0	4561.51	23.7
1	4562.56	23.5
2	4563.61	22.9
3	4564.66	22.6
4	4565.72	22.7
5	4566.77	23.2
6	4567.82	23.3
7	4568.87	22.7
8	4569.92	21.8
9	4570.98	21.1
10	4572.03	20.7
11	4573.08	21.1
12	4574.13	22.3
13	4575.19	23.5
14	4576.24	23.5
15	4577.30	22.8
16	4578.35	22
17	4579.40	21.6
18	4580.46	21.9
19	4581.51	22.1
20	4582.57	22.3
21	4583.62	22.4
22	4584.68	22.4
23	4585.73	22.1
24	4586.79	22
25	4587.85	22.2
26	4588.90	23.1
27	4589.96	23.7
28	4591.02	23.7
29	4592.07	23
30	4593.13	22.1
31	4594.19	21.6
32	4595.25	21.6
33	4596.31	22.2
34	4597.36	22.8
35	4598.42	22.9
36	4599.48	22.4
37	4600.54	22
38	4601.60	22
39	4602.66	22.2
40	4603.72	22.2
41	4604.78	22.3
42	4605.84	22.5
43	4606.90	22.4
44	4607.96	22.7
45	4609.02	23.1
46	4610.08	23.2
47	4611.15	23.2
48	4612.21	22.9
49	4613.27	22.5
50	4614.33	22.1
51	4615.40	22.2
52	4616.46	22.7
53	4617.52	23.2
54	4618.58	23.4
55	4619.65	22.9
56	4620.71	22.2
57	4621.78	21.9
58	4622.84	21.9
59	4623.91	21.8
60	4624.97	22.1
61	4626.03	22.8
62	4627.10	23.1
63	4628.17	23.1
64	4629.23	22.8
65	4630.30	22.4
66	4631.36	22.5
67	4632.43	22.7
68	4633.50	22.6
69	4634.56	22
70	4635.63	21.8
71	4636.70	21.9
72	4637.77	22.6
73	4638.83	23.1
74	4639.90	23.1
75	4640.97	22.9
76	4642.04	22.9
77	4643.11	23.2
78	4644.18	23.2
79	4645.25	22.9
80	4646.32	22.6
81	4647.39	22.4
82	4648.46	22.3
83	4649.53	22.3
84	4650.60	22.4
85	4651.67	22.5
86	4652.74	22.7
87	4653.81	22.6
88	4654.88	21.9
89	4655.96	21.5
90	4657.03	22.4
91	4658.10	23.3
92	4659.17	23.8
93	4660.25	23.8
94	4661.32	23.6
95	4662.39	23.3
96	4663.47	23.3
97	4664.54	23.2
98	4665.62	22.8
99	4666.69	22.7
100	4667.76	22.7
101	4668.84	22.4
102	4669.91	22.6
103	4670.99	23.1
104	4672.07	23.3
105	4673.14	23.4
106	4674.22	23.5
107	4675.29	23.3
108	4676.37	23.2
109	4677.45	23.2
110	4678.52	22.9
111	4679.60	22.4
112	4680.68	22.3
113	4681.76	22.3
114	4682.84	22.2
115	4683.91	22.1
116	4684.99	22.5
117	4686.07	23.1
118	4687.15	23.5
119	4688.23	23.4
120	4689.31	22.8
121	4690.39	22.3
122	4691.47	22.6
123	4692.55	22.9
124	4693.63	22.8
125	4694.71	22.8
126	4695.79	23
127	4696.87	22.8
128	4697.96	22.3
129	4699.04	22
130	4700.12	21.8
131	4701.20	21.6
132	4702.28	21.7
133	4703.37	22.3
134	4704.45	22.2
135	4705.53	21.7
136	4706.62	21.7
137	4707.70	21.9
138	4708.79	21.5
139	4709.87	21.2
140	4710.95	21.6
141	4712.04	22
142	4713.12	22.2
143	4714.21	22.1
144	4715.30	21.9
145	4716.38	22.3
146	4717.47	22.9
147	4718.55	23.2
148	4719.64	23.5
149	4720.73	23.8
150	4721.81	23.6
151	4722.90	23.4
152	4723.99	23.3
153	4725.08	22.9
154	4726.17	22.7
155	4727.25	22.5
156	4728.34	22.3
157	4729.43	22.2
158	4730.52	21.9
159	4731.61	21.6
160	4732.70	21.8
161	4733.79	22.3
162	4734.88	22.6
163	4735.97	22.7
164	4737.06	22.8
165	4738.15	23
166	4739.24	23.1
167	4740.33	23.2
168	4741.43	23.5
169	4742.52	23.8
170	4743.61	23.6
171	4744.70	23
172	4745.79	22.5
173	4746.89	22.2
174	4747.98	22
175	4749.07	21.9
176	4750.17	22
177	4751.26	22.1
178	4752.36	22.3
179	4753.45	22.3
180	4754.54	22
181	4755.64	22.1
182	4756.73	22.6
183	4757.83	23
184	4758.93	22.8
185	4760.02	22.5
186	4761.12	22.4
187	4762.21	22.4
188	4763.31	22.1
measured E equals -0.89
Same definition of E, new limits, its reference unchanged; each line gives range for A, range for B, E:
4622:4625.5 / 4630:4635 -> -0.55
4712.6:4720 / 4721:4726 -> -0.74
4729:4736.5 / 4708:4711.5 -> 0.76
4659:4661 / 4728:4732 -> 1.55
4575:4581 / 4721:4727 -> -1.14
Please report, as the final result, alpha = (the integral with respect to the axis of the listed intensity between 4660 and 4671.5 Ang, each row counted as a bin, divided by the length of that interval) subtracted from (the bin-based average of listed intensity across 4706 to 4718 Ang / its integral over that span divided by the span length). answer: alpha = -1.11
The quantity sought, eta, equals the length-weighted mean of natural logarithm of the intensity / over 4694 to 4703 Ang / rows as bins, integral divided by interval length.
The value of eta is 3.101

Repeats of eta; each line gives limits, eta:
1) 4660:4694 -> 3.132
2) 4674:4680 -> 3.141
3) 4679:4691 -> 3.118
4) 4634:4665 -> 3.124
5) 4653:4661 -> 3.125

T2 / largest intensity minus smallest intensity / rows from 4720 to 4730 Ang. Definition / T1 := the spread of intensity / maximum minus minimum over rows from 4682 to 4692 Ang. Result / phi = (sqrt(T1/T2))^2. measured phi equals 0.9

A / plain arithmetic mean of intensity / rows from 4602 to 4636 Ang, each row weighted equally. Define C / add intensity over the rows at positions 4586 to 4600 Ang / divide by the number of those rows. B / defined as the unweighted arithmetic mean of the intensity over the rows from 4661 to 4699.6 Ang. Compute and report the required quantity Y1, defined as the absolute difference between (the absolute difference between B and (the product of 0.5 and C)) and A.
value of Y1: 11.0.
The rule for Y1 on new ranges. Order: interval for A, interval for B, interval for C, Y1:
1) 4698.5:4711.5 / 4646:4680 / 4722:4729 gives 10.3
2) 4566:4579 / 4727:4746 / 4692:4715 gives 10.7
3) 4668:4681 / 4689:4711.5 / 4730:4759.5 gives 12.1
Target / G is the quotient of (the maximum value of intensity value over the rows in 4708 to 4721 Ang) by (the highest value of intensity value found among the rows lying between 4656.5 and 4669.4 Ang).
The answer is 1.000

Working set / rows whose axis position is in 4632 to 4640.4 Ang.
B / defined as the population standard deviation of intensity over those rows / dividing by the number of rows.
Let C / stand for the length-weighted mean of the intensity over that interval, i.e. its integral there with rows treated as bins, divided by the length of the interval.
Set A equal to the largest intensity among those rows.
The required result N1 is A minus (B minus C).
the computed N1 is 45.1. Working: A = 23.1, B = 0.48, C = 22.5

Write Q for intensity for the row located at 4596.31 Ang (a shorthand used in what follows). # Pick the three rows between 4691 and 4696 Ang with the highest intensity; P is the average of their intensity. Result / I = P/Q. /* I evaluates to 1.03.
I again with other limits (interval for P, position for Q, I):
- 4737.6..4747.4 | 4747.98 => 1.07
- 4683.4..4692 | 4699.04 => 1.06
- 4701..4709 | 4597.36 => 0.97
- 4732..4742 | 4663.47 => 1.00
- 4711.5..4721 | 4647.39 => 1.05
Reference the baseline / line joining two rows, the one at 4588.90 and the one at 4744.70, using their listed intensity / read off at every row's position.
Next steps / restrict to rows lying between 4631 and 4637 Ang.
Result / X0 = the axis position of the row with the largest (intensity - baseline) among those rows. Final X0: 4632.43 Ang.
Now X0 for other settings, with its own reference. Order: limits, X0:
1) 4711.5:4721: 4720.73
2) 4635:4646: 4644.18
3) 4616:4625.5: 4618.58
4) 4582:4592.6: 4591.02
